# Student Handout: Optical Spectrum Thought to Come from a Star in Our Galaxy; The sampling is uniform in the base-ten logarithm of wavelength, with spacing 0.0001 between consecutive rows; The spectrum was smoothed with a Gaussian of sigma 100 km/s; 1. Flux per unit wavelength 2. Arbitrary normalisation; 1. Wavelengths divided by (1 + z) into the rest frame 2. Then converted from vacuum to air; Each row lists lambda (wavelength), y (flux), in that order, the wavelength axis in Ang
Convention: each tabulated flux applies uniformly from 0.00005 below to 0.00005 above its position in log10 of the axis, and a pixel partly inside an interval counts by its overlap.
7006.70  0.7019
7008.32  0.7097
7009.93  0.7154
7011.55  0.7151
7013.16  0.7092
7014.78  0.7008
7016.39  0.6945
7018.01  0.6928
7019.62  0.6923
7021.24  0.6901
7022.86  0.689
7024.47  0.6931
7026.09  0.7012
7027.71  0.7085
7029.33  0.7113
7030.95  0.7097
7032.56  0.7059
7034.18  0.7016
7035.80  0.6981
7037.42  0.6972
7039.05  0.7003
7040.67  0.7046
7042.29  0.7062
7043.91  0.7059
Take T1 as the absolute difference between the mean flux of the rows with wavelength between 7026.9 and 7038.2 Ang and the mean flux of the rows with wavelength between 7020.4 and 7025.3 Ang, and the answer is 0.014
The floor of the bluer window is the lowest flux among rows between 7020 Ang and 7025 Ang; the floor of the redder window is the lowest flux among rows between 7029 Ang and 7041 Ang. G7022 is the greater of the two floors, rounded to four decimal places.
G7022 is 0.6972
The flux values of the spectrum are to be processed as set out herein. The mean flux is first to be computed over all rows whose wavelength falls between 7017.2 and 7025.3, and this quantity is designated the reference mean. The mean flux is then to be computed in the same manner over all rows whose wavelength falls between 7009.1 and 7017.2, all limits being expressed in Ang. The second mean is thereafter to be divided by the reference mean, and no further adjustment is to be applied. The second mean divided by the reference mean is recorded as 1.02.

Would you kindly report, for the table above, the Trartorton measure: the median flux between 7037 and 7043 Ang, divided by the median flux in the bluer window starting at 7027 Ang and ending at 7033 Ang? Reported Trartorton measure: 0.99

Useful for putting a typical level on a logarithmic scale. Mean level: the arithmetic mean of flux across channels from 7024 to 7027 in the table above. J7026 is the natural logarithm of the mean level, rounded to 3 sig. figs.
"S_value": -0.361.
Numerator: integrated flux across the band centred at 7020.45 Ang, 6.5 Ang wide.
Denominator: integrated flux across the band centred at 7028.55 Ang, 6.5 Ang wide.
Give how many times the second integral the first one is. 0.98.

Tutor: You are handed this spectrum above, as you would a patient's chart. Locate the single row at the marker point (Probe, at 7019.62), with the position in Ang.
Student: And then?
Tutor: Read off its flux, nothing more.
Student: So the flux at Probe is 0.6923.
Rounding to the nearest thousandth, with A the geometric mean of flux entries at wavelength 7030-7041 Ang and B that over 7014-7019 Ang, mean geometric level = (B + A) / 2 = 0.699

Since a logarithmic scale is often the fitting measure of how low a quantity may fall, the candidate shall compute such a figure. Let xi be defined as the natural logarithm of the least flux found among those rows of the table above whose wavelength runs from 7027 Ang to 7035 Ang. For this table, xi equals -0.354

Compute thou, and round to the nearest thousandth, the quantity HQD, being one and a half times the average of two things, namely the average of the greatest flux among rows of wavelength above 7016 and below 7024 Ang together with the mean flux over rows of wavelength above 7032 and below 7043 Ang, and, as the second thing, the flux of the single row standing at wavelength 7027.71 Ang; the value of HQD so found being 1.055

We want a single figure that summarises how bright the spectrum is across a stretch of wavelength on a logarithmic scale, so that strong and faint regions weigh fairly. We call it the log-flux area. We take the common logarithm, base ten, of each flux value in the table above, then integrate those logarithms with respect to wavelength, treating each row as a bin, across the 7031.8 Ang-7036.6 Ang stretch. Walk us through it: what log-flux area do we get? -0.7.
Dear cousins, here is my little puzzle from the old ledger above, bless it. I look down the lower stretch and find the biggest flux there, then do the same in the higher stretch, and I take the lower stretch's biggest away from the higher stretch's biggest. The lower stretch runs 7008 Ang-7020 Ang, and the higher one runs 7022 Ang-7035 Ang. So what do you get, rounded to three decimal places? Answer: -0.004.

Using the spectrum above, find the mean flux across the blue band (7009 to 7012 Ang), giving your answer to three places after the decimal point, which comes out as 0.715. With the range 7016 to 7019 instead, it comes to 0.694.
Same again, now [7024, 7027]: 0.697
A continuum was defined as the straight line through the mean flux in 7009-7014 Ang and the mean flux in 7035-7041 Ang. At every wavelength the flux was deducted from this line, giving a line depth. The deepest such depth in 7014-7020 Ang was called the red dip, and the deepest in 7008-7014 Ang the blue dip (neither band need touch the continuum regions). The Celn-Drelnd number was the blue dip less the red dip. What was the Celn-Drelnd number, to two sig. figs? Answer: -0.012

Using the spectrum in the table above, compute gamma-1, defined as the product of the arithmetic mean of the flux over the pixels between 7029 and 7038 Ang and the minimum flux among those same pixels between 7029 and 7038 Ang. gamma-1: 0.491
